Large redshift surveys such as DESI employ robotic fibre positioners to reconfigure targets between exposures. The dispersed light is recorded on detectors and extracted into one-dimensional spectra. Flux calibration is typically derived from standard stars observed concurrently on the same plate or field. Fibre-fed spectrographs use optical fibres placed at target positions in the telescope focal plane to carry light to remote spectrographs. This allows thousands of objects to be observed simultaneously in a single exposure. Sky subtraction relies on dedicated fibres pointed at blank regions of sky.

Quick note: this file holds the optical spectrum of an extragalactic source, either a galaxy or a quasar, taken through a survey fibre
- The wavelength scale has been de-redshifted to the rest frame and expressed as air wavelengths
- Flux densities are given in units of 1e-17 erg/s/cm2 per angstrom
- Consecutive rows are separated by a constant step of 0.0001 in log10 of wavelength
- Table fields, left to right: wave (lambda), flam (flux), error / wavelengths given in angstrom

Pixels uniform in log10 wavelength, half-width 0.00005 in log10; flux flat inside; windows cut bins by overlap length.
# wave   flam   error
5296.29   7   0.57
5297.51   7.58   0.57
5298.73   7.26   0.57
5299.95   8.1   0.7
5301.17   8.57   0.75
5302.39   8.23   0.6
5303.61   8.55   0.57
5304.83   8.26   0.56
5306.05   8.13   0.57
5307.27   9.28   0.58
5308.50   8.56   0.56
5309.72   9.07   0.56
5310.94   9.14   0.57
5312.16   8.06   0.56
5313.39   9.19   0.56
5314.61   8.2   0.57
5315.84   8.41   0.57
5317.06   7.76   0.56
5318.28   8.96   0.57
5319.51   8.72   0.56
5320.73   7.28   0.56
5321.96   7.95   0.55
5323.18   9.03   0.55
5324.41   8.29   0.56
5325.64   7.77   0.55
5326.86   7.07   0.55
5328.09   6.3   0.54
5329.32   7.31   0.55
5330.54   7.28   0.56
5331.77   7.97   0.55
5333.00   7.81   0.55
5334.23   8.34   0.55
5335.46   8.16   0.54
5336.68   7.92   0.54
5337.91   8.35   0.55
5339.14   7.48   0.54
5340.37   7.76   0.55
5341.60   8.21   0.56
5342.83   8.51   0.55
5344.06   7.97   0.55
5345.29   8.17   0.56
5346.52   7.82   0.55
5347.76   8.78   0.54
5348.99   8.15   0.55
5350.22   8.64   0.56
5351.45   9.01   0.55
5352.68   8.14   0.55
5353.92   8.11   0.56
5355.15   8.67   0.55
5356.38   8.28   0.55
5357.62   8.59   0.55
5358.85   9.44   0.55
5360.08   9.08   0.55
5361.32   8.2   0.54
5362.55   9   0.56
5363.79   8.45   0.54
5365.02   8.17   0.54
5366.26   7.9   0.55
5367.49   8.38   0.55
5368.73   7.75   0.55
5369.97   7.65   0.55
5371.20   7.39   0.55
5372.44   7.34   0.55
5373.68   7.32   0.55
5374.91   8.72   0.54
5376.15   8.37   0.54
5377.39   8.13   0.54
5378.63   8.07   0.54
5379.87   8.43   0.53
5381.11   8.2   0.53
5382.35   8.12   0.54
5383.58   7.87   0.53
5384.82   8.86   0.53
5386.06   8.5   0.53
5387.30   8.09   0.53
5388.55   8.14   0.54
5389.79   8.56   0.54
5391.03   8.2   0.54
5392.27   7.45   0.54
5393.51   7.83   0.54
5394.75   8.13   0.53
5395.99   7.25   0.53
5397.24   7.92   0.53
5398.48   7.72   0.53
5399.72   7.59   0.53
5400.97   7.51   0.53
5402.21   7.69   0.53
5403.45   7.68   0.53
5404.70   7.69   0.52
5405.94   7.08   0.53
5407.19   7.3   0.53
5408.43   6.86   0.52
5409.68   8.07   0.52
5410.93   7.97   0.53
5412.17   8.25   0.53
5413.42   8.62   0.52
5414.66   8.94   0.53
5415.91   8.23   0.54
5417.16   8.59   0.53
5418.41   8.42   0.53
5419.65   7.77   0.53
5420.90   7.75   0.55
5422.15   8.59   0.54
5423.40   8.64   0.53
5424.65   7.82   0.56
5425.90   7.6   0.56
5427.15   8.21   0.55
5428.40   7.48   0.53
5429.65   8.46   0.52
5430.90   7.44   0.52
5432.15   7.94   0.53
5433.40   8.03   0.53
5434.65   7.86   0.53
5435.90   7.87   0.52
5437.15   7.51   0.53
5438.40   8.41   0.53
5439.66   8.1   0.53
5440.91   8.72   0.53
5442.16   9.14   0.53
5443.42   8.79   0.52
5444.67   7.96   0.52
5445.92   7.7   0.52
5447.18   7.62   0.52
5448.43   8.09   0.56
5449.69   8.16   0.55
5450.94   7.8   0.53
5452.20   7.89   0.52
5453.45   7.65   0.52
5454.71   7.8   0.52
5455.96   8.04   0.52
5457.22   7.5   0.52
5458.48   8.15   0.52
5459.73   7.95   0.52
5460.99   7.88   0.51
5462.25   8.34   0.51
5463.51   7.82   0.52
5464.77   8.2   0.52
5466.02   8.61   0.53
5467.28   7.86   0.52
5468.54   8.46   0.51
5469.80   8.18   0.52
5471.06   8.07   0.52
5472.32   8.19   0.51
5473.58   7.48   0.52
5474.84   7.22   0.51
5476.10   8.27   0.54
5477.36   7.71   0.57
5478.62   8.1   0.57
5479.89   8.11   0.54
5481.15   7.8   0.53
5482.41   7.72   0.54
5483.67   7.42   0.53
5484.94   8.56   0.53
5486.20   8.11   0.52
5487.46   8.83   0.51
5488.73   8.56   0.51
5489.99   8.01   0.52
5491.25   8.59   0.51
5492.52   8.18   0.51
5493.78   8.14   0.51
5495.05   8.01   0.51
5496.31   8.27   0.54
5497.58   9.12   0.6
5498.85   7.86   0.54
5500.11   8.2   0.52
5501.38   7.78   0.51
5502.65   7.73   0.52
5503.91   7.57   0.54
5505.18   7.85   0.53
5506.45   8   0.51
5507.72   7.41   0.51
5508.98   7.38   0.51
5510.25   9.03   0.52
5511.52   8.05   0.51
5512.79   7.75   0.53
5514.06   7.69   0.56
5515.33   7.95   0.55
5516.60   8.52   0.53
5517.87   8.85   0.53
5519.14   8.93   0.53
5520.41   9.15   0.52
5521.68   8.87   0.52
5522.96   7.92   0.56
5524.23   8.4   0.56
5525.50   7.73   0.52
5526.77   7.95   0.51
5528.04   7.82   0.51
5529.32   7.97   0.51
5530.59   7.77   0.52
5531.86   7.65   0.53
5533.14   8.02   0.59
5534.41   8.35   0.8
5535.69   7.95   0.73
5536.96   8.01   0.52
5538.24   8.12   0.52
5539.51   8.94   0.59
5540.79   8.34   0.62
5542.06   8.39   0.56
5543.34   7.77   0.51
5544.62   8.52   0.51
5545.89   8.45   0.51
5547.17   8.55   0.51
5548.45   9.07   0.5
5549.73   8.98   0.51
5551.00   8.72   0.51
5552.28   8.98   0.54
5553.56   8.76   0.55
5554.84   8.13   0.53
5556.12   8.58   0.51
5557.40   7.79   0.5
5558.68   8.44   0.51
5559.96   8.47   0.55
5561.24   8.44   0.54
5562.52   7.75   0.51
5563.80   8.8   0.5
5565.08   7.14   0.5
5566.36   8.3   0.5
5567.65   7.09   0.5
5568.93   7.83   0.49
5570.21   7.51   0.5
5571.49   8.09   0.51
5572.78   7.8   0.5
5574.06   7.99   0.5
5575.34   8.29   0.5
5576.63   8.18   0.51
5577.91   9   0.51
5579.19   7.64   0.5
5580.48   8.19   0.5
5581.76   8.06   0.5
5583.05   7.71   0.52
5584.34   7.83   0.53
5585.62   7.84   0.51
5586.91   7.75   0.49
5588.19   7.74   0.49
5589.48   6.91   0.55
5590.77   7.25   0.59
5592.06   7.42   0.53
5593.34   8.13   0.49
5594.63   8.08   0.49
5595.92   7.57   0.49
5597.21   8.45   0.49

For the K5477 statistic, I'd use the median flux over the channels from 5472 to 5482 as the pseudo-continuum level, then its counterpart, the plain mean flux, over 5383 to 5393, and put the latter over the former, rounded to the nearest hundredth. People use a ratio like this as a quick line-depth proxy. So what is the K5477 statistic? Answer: 1.03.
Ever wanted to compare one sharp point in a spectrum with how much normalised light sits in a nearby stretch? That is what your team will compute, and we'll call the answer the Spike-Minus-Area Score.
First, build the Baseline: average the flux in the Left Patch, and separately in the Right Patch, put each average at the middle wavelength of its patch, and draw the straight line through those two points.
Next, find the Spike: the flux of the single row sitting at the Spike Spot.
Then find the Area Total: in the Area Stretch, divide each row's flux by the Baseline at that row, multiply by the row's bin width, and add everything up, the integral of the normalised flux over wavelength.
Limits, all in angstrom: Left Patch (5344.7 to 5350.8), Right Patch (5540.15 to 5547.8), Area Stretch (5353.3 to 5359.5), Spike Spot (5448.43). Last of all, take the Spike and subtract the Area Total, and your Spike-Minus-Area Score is 1.7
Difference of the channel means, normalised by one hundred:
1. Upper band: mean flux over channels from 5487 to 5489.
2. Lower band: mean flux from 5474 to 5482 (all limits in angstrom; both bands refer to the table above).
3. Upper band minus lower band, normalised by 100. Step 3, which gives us 0.0083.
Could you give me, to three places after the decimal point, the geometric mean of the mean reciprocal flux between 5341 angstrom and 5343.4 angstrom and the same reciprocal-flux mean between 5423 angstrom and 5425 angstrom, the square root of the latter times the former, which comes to 0.121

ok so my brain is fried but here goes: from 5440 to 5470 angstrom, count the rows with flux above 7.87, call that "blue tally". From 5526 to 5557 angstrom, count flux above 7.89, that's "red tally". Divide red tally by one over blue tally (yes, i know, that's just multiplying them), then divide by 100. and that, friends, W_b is 3.2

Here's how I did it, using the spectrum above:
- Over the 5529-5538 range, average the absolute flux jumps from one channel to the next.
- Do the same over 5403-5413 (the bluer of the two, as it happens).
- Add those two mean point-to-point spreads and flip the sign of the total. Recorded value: -0.66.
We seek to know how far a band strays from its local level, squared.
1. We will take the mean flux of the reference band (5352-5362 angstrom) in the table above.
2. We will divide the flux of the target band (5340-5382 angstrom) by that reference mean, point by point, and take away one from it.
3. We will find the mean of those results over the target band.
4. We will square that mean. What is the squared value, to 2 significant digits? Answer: 0.0013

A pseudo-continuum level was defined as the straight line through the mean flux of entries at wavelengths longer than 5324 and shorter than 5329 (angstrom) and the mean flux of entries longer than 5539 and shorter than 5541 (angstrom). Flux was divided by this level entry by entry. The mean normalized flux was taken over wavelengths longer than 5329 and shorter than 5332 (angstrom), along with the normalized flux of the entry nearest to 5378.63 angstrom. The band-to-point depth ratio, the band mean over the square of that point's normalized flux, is 0.92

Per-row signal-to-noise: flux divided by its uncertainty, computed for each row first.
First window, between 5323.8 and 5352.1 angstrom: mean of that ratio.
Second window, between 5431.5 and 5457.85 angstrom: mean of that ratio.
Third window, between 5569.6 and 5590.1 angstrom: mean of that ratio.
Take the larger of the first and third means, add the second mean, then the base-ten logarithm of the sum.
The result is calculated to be 1.49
